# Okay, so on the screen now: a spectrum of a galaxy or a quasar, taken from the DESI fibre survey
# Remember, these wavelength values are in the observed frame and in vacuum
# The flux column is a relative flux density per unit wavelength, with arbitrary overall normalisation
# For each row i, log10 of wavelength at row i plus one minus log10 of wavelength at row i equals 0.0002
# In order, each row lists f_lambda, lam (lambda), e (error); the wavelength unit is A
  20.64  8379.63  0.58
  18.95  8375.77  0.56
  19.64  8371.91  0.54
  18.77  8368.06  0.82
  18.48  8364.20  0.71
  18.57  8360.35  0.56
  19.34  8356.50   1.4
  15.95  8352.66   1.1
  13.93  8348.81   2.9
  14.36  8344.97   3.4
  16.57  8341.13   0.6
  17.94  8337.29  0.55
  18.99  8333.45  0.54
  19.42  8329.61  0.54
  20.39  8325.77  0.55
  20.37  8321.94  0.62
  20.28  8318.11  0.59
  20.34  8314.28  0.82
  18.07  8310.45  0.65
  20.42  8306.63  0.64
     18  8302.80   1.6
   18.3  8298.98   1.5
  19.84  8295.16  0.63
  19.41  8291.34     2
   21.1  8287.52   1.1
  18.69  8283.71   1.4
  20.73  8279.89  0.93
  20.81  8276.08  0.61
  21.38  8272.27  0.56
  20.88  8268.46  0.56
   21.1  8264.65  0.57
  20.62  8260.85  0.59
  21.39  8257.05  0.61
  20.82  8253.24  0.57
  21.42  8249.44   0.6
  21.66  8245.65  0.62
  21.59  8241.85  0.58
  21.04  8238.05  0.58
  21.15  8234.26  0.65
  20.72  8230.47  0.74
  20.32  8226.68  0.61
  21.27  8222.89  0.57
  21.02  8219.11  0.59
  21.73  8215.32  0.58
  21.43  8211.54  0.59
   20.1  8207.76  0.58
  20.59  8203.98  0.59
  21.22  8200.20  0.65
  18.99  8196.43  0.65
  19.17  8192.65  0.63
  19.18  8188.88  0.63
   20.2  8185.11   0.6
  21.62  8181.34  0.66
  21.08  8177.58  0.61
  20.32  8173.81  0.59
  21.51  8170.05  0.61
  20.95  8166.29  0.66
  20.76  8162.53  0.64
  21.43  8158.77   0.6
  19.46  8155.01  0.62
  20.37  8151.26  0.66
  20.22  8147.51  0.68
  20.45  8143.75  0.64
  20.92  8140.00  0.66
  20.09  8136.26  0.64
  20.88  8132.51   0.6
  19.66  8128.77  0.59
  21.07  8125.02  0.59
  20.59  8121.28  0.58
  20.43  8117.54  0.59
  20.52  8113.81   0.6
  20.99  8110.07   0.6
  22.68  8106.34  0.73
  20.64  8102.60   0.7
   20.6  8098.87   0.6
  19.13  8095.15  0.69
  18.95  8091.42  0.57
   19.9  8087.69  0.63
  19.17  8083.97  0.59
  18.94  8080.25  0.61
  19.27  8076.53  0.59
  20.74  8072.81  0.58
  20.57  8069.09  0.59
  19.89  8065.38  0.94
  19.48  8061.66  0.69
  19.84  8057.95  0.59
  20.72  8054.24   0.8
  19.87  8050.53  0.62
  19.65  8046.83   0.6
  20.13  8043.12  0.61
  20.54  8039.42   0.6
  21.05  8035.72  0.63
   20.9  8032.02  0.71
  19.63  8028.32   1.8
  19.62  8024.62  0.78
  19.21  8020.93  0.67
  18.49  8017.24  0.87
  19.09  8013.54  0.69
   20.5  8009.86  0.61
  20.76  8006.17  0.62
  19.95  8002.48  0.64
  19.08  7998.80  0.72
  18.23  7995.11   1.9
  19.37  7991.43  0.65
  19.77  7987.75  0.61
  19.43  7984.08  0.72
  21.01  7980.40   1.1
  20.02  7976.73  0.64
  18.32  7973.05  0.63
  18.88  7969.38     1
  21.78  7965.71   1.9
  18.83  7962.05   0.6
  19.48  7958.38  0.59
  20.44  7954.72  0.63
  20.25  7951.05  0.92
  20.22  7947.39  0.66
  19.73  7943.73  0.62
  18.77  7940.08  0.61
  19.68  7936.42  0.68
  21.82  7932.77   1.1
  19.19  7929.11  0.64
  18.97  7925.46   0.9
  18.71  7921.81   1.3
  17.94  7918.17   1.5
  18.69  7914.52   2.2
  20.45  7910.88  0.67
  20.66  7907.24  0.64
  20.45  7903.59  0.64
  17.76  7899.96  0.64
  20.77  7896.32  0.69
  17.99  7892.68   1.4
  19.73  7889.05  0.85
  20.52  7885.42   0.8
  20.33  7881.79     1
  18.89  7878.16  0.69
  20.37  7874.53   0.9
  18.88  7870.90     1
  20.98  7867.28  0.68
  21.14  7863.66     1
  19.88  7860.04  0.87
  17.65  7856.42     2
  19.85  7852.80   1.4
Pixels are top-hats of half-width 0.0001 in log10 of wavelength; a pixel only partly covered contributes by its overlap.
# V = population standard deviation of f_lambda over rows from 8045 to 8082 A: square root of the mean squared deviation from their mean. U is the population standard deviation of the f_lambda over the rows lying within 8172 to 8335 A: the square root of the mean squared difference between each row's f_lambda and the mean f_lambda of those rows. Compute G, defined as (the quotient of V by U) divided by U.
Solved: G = 0.6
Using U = 1.00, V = 0.6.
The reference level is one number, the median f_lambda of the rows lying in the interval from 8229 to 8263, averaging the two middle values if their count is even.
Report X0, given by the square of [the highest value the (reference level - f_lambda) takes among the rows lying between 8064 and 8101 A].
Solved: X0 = 4.9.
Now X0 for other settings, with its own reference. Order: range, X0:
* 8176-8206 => 4.7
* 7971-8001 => 8.5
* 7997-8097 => 7.1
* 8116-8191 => 3.9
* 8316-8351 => 52.1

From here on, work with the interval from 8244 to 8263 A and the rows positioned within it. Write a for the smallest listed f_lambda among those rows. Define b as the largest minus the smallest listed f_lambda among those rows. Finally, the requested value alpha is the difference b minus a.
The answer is -19.6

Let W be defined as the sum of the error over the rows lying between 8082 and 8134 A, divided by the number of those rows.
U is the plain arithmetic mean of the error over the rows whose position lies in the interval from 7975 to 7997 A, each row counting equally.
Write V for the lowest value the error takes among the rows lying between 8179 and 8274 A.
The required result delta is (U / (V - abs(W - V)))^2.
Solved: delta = 3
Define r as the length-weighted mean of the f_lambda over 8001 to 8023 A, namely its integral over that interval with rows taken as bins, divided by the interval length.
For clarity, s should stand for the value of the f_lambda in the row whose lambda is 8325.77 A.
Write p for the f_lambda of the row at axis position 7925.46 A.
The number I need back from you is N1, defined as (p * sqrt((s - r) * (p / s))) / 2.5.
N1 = 6.2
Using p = 18.97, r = 19.7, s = 20.39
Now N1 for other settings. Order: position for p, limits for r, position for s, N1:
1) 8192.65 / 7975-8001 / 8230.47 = 7.9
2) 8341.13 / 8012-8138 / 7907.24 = 4.5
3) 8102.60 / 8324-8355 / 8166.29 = 15.9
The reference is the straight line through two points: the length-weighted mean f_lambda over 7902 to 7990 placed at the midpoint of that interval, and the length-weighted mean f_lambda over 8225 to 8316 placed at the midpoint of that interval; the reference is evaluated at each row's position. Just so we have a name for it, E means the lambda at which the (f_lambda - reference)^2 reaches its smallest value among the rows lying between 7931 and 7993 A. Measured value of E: 7943.73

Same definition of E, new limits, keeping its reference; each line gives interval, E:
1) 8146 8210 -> 8185.11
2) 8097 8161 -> 8136.26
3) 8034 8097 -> 8050.53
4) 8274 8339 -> 8306.63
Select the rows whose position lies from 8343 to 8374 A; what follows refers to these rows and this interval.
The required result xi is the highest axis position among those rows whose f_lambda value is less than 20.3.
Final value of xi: 8371.91 A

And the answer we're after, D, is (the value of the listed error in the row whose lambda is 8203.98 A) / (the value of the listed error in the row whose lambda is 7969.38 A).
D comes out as 0.6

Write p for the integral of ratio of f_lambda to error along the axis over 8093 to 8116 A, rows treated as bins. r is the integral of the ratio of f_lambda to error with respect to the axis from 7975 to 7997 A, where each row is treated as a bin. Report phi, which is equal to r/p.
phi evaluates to 0.7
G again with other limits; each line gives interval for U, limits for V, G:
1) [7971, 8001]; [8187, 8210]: 1.2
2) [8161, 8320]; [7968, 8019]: 0.9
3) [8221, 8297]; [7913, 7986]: 2.0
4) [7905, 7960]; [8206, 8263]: 0.5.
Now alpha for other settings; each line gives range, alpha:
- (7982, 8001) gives -16.7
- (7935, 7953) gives -17.3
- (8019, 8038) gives -17.4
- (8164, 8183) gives -19.0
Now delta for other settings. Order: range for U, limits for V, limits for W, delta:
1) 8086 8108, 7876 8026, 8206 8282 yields 1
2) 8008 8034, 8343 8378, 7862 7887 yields 17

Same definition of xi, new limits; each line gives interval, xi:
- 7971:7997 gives 7995.11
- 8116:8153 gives 8147.51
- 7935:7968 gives 7962.05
